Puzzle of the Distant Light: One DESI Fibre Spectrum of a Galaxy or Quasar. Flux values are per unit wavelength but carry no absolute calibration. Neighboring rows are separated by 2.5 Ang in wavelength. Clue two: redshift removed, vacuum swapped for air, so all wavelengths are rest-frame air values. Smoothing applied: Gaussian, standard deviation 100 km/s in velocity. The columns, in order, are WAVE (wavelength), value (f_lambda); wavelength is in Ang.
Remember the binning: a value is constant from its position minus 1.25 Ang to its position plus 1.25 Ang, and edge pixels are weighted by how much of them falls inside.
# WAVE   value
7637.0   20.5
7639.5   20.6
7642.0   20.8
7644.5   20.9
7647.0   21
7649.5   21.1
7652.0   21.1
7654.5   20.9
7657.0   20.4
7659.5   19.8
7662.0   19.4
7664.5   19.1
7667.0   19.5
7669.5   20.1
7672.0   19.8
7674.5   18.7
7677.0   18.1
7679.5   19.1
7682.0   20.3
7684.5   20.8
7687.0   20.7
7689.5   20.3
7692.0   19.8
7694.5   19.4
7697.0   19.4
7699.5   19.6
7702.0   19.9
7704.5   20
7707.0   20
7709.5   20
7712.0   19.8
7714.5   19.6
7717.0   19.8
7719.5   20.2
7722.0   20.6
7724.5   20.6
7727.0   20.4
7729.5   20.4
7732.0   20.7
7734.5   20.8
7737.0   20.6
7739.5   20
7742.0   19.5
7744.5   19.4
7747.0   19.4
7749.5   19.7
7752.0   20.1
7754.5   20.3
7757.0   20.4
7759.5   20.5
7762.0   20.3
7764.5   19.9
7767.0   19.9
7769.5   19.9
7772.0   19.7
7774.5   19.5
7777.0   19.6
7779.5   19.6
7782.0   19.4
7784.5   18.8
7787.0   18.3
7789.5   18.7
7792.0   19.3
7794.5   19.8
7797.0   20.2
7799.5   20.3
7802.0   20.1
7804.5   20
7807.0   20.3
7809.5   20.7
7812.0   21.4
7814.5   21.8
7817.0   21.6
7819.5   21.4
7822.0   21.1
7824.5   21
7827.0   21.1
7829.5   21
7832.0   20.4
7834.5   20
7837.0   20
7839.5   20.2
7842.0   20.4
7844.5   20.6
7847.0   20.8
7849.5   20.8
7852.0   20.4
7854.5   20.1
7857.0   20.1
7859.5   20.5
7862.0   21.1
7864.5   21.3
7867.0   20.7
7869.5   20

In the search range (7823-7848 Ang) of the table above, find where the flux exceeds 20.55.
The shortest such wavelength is 7824.5 Ang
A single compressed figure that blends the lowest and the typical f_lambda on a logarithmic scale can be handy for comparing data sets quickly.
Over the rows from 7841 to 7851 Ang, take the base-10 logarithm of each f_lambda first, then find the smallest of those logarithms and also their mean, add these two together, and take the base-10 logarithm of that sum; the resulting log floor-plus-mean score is 0.4191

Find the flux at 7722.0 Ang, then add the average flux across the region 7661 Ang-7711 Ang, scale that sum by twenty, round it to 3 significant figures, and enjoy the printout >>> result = 806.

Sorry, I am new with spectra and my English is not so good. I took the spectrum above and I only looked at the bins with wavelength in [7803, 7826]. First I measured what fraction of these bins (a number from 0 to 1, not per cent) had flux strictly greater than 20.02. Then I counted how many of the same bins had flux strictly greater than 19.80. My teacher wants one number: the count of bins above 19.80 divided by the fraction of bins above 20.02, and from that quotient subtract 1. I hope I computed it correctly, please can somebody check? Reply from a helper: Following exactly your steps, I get 9.1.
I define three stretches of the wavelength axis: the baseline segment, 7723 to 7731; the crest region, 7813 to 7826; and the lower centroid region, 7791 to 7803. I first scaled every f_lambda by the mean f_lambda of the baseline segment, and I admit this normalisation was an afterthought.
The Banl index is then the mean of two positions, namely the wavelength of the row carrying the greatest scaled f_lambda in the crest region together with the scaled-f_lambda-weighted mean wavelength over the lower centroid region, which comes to 7805.8 Ang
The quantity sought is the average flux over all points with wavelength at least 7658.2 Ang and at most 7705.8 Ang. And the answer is 19.67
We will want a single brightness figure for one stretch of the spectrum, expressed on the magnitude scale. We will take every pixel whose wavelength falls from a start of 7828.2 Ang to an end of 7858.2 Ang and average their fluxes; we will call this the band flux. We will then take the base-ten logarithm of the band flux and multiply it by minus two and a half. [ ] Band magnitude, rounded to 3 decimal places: -3.274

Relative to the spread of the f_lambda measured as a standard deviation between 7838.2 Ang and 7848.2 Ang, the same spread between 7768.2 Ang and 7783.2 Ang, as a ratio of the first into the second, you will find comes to 0.7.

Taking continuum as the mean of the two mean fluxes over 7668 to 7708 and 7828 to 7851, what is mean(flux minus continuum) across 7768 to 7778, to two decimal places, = -0.43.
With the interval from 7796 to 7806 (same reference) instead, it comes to 0.04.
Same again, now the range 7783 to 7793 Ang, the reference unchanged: -1.33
